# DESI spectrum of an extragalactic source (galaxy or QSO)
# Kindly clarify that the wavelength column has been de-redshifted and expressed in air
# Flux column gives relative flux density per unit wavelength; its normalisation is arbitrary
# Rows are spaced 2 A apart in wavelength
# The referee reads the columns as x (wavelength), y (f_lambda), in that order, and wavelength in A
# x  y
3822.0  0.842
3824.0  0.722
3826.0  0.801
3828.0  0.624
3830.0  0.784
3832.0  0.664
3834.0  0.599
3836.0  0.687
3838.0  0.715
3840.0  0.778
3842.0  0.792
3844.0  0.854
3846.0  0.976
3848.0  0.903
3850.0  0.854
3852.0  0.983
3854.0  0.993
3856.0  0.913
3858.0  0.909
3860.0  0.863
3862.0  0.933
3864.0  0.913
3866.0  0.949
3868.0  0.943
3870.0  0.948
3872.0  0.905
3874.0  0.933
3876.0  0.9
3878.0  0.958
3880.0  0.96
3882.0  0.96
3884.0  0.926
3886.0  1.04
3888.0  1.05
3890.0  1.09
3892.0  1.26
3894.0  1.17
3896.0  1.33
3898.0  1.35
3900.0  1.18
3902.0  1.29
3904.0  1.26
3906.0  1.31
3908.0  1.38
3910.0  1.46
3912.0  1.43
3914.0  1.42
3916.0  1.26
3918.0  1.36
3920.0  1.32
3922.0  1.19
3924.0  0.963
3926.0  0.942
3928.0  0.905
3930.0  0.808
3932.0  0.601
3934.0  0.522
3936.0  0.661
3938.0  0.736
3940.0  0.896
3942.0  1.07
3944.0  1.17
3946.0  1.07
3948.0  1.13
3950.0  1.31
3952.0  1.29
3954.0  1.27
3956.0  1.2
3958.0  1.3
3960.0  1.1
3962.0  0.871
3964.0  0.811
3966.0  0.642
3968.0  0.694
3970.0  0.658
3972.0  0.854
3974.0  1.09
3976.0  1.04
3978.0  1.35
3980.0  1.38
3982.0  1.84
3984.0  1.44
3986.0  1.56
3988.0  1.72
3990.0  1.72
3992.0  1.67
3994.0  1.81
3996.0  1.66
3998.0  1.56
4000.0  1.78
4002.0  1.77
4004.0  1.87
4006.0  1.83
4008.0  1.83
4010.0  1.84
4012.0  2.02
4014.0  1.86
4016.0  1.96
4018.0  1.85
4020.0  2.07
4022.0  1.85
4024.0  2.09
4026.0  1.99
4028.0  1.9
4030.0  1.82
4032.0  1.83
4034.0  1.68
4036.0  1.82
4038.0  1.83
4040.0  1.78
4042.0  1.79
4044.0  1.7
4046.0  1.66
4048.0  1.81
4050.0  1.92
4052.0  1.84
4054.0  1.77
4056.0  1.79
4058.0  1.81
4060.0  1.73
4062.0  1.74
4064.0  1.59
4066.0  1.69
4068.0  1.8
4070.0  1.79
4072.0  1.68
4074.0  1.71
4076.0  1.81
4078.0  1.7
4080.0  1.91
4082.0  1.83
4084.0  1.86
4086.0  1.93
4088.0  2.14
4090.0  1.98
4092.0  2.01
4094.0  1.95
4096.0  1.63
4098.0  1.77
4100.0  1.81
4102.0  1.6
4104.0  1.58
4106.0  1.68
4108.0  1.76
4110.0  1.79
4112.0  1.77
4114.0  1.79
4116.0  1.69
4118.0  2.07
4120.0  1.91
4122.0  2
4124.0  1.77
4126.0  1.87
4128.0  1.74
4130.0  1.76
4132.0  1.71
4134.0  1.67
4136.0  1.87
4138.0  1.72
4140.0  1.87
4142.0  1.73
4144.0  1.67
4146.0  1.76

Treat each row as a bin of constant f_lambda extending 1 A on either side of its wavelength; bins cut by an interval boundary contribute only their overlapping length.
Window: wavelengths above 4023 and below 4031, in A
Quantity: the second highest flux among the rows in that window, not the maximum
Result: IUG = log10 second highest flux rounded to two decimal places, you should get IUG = 0.30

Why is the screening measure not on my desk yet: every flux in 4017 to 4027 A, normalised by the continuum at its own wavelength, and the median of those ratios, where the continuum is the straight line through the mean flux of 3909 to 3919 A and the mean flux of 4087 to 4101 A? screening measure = 1.17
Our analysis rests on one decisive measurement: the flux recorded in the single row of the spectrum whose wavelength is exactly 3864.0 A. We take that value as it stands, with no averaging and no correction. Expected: 0.913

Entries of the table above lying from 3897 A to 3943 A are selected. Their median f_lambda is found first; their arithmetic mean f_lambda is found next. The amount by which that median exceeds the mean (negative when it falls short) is 0.089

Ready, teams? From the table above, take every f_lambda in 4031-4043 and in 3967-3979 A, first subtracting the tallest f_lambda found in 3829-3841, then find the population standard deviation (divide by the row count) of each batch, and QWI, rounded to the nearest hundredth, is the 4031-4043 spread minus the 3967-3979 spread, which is -0.19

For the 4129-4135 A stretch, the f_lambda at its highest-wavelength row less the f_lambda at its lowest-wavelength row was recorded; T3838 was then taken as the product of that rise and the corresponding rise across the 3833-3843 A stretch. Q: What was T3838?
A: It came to -0.017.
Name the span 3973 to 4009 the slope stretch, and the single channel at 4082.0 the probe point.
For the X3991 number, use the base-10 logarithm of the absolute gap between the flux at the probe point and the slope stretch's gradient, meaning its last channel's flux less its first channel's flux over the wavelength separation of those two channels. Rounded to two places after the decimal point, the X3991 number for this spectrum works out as 0.26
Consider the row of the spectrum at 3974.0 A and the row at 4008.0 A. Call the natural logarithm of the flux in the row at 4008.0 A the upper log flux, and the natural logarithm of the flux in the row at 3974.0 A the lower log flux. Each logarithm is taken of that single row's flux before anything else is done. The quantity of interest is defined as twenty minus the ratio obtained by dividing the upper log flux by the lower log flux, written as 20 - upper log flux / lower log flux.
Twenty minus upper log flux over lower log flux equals 13.0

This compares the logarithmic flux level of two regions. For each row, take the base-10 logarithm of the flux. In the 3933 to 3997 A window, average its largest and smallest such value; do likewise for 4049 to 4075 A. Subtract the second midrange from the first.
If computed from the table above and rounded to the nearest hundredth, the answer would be -0.25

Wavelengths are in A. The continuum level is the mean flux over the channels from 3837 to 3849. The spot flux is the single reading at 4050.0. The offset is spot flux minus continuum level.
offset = 1.1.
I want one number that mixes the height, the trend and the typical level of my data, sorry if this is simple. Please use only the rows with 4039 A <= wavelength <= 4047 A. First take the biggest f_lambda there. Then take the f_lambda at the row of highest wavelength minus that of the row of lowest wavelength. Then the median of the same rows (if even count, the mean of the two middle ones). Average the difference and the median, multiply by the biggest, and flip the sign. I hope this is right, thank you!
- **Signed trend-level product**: -1.4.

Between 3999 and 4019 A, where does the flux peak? 4012.0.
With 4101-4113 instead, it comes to 4110.0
